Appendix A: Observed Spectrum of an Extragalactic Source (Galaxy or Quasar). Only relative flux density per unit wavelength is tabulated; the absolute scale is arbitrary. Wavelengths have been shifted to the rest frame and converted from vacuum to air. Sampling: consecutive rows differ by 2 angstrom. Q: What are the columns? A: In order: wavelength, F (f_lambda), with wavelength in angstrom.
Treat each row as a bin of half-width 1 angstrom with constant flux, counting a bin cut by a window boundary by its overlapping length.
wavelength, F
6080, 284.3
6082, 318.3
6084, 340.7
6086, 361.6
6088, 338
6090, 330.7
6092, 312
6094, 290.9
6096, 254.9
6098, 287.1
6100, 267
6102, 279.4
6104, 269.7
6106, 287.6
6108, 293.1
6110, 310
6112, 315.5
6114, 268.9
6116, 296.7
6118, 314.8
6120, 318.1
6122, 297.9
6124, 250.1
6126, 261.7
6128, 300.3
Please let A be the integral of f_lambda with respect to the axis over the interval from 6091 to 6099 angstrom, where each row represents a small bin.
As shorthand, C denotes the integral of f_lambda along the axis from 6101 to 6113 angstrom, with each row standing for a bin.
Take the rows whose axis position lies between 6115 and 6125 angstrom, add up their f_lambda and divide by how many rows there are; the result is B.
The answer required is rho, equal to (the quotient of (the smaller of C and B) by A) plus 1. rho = 1.13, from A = 2290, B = 296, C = 3511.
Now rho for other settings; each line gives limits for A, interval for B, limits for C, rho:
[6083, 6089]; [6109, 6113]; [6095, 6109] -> 1.15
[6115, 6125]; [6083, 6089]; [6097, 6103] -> 1.12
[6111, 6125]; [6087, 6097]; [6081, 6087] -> 1.07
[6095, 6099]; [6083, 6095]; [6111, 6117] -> 1.30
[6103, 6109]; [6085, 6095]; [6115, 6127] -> 1.19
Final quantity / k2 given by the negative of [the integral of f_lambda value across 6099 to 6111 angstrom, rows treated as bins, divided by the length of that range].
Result -284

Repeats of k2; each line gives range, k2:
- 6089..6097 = -297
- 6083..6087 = -351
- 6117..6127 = -289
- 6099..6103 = -273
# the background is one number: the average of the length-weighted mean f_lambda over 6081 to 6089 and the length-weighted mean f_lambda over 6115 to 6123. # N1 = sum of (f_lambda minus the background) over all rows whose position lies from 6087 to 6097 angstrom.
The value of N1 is -90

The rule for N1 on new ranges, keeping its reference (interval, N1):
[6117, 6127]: -174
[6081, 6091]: 73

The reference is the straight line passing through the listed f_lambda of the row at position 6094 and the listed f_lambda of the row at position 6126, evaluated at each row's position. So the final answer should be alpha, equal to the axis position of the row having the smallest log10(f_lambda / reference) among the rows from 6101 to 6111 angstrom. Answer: 6104 angstrom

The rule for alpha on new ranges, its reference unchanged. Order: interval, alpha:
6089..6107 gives 6096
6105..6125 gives 6124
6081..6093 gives 6082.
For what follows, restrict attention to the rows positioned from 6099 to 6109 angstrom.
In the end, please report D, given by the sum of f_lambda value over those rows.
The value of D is 1397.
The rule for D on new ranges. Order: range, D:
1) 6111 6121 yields 1514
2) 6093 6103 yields 1379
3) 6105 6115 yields 1475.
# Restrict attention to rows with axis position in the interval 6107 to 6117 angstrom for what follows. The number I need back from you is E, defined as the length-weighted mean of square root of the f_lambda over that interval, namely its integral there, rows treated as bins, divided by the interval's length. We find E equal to 17.2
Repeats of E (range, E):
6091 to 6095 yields 17.4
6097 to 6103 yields 16.7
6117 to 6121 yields 17.8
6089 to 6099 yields 17.2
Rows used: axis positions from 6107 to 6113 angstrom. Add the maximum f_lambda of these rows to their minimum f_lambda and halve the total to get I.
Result 304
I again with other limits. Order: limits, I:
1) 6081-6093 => 337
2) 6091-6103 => 283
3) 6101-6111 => 290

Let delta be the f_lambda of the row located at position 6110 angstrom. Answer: 310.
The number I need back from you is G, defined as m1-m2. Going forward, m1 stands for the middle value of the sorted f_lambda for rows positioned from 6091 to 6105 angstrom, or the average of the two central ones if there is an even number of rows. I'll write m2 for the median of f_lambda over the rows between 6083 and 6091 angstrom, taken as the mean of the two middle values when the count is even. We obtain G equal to -60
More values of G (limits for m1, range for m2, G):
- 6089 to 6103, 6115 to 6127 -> -10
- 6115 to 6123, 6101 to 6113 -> 16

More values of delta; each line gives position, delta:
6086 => 361.6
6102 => 279.4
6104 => 269.7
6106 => 287.6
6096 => 254.9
